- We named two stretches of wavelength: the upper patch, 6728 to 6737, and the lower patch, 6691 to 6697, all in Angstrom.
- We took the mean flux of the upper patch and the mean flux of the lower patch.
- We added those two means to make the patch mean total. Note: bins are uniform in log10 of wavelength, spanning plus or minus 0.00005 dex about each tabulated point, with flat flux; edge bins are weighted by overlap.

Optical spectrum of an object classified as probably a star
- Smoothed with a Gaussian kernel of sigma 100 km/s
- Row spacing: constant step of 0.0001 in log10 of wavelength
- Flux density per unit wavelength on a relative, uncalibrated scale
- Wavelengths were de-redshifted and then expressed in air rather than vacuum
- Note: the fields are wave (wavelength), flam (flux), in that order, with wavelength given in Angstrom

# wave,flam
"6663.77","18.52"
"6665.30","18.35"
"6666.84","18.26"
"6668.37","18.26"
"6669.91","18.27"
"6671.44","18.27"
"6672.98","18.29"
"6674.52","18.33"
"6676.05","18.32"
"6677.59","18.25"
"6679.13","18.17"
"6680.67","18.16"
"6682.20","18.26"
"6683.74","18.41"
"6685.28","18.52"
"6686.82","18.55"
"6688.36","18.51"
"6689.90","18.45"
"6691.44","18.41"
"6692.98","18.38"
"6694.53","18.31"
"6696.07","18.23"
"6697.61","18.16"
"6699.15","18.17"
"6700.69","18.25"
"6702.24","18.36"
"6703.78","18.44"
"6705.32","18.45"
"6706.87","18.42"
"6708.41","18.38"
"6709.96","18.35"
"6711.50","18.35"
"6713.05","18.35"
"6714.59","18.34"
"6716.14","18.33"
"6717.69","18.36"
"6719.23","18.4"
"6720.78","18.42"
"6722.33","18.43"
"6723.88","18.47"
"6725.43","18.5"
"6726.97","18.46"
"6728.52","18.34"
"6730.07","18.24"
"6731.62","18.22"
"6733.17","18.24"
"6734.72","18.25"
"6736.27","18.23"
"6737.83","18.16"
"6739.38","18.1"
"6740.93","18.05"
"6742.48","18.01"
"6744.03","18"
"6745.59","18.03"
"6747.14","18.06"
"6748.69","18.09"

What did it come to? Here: 36.6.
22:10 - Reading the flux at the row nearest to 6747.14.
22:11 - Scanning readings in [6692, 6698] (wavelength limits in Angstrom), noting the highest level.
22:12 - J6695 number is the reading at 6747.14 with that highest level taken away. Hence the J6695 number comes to -0.32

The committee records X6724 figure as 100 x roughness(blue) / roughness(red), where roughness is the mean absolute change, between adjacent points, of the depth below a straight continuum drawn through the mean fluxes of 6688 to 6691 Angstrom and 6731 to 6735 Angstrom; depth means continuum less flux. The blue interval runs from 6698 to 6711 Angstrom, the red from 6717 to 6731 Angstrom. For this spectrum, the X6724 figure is 106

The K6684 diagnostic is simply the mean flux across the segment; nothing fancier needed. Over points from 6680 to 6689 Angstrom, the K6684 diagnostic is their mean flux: 18.4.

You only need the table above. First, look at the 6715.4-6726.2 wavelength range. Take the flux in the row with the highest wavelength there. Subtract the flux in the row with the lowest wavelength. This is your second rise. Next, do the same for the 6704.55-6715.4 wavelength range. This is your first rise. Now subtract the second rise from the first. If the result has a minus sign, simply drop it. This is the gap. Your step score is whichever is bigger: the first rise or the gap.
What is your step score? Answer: 0.280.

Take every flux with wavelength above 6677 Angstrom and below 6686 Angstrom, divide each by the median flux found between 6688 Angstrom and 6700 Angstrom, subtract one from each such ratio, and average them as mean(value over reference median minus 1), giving -0.003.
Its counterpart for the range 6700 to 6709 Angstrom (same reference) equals 0.002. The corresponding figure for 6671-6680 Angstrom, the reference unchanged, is -0.004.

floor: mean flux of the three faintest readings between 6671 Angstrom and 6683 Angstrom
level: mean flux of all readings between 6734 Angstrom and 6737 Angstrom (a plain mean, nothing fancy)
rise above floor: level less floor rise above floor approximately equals 0.05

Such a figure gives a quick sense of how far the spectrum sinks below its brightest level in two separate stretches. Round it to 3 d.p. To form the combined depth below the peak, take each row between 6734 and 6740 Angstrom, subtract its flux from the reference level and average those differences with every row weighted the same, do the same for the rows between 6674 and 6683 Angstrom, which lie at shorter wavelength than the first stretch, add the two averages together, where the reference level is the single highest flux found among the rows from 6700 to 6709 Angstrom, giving 0.467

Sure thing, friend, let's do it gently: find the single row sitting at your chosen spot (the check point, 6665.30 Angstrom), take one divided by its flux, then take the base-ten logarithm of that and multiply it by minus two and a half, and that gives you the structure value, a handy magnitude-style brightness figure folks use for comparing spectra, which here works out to 3.16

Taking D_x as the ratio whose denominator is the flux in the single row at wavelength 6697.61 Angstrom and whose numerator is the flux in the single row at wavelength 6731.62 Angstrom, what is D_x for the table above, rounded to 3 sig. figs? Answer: 1.00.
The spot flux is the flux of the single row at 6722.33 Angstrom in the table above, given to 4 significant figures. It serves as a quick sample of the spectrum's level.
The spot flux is 18.43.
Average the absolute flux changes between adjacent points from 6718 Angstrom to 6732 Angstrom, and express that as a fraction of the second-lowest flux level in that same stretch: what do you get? 0.0026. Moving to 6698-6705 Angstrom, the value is 0.0049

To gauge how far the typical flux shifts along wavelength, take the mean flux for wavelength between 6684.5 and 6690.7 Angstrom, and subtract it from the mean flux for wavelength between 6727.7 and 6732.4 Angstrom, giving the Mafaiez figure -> -0.24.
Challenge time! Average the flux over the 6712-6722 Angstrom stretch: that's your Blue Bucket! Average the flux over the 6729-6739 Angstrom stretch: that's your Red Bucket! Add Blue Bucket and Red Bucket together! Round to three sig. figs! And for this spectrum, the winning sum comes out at 36.6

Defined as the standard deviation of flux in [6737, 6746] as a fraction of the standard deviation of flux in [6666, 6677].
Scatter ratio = 2.1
